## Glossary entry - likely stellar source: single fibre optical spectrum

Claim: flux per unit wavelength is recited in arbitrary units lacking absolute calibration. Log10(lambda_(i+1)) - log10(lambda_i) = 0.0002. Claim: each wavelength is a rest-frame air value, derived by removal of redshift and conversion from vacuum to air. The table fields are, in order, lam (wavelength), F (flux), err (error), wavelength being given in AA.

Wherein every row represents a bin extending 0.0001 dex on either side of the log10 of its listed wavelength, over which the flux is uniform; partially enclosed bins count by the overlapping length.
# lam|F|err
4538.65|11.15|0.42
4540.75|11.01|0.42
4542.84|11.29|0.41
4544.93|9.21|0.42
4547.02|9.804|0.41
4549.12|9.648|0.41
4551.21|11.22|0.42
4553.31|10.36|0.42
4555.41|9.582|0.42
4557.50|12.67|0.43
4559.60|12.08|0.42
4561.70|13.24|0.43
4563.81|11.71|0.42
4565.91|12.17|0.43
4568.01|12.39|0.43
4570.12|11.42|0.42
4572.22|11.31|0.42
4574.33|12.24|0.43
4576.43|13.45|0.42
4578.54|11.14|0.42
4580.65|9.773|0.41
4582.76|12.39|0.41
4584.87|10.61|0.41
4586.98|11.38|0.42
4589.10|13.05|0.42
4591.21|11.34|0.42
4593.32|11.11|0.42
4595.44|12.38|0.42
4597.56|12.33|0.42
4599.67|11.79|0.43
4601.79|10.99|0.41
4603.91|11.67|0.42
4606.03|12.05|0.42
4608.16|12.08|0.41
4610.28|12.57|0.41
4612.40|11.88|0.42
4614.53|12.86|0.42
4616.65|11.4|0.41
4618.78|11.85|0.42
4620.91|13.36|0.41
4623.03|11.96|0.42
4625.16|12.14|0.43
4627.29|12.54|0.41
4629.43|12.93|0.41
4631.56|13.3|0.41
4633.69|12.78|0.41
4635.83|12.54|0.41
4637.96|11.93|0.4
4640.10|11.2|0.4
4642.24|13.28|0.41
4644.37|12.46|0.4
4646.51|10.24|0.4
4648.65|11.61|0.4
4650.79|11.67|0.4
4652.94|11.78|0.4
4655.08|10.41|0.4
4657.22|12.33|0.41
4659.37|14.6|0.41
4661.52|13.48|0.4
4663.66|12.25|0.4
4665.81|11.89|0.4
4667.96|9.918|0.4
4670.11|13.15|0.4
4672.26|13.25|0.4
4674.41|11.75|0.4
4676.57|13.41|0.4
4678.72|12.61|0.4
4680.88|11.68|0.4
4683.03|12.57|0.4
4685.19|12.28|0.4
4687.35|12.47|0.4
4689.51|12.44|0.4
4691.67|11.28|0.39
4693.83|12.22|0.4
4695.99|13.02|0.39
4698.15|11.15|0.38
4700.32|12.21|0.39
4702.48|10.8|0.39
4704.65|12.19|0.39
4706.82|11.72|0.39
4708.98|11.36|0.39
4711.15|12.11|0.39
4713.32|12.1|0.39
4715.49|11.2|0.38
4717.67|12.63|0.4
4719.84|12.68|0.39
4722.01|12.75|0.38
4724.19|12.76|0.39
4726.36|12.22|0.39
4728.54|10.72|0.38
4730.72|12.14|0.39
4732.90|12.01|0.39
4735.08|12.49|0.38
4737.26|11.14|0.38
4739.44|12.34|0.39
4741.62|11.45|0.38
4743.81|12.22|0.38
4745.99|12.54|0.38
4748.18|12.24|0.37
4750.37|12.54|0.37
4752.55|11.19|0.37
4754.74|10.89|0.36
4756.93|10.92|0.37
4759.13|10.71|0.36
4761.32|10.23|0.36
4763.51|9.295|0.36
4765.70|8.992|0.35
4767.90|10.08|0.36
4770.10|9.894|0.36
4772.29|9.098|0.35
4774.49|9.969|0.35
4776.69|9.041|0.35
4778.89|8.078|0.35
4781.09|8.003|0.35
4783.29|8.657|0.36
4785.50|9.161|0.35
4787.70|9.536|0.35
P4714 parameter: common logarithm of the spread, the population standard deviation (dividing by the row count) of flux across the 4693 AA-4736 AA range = -0.19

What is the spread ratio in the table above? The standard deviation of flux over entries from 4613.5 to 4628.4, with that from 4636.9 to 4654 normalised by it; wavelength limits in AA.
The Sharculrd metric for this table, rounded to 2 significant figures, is 1.3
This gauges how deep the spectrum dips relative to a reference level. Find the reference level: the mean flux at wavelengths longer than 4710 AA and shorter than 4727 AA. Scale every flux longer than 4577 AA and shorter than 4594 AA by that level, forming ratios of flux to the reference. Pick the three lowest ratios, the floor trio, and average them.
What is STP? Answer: 0.85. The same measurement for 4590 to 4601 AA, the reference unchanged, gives 0.93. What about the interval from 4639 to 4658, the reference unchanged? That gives 0.86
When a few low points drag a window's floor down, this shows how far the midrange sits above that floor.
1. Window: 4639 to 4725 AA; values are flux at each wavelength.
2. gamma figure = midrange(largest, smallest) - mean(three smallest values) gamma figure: 2.1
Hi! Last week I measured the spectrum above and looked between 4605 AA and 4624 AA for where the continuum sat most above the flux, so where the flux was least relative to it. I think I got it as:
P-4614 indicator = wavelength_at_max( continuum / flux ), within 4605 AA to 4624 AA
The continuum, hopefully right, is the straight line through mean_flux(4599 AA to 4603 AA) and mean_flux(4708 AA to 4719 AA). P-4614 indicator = 4616.65 AA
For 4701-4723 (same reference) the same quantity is 4702.48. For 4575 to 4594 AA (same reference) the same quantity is 4580.65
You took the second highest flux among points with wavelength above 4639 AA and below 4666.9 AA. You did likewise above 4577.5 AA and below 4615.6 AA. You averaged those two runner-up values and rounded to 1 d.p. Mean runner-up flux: 13.2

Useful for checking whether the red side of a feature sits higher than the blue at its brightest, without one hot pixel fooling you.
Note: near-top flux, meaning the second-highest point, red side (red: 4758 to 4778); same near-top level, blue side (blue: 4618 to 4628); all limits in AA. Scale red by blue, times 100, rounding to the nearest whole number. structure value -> 82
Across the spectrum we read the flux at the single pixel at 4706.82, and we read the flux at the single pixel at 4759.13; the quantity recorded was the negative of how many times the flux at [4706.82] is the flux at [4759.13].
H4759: -1.09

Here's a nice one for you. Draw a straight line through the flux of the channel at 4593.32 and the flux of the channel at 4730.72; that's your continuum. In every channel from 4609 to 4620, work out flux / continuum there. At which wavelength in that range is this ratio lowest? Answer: 4616.65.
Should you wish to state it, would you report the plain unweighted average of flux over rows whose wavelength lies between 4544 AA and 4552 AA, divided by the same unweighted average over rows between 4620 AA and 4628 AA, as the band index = 0.80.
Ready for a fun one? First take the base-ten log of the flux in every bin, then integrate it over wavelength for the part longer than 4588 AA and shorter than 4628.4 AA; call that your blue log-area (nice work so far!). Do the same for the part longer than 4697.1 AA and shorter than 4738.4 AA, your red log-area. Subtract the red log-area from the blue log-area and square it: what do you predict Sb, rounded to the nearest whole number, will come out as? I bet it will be 1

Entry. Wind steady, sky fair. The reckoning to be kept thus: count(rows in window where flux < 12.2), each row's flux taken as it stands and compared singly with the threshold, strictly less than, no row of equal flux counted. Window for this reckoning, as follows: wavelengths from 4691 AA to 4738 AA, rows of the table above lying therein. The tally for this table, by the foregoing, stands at 13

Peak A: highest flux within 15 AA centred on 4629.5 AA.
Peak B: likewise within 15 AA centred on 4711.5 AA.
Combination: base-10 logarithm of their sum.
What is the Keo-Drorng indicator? 1.41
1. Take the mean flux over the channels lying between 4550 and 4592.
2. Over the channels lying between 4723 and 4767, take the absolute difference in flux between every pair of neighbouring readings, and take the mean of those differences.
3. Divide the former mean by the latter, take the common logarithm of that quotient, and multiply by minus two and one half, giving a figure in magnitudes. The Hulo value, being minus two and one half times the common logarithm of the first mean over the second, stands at -3.1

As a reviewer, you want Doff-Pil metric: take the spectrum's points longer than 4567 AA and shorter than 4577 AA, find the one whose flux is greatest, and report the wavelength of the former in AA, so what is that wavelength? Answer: 4576.43 AA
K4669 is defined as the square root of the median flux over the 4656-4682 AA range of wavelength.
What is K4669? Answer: 3.53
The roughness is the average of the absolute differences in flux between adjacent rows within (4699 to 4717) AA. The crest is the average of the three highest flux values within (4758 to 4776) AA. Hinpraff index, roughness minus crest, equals -9.6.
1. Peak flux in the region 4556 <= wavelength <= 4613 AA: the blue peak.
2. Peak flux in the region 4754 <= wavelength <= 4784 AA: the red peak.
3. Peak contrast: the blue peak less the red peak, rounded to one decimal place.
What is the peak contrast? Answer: 2.5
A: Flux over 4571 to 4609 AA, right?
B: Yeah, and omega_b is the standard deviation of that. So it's 0.9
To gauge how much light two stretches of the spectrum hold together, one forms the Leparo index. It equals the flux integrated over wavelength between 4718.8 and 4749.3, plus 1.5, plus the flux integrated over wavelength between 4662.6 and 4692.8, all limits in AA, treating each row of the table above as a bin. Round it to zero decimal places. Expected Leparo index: 740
